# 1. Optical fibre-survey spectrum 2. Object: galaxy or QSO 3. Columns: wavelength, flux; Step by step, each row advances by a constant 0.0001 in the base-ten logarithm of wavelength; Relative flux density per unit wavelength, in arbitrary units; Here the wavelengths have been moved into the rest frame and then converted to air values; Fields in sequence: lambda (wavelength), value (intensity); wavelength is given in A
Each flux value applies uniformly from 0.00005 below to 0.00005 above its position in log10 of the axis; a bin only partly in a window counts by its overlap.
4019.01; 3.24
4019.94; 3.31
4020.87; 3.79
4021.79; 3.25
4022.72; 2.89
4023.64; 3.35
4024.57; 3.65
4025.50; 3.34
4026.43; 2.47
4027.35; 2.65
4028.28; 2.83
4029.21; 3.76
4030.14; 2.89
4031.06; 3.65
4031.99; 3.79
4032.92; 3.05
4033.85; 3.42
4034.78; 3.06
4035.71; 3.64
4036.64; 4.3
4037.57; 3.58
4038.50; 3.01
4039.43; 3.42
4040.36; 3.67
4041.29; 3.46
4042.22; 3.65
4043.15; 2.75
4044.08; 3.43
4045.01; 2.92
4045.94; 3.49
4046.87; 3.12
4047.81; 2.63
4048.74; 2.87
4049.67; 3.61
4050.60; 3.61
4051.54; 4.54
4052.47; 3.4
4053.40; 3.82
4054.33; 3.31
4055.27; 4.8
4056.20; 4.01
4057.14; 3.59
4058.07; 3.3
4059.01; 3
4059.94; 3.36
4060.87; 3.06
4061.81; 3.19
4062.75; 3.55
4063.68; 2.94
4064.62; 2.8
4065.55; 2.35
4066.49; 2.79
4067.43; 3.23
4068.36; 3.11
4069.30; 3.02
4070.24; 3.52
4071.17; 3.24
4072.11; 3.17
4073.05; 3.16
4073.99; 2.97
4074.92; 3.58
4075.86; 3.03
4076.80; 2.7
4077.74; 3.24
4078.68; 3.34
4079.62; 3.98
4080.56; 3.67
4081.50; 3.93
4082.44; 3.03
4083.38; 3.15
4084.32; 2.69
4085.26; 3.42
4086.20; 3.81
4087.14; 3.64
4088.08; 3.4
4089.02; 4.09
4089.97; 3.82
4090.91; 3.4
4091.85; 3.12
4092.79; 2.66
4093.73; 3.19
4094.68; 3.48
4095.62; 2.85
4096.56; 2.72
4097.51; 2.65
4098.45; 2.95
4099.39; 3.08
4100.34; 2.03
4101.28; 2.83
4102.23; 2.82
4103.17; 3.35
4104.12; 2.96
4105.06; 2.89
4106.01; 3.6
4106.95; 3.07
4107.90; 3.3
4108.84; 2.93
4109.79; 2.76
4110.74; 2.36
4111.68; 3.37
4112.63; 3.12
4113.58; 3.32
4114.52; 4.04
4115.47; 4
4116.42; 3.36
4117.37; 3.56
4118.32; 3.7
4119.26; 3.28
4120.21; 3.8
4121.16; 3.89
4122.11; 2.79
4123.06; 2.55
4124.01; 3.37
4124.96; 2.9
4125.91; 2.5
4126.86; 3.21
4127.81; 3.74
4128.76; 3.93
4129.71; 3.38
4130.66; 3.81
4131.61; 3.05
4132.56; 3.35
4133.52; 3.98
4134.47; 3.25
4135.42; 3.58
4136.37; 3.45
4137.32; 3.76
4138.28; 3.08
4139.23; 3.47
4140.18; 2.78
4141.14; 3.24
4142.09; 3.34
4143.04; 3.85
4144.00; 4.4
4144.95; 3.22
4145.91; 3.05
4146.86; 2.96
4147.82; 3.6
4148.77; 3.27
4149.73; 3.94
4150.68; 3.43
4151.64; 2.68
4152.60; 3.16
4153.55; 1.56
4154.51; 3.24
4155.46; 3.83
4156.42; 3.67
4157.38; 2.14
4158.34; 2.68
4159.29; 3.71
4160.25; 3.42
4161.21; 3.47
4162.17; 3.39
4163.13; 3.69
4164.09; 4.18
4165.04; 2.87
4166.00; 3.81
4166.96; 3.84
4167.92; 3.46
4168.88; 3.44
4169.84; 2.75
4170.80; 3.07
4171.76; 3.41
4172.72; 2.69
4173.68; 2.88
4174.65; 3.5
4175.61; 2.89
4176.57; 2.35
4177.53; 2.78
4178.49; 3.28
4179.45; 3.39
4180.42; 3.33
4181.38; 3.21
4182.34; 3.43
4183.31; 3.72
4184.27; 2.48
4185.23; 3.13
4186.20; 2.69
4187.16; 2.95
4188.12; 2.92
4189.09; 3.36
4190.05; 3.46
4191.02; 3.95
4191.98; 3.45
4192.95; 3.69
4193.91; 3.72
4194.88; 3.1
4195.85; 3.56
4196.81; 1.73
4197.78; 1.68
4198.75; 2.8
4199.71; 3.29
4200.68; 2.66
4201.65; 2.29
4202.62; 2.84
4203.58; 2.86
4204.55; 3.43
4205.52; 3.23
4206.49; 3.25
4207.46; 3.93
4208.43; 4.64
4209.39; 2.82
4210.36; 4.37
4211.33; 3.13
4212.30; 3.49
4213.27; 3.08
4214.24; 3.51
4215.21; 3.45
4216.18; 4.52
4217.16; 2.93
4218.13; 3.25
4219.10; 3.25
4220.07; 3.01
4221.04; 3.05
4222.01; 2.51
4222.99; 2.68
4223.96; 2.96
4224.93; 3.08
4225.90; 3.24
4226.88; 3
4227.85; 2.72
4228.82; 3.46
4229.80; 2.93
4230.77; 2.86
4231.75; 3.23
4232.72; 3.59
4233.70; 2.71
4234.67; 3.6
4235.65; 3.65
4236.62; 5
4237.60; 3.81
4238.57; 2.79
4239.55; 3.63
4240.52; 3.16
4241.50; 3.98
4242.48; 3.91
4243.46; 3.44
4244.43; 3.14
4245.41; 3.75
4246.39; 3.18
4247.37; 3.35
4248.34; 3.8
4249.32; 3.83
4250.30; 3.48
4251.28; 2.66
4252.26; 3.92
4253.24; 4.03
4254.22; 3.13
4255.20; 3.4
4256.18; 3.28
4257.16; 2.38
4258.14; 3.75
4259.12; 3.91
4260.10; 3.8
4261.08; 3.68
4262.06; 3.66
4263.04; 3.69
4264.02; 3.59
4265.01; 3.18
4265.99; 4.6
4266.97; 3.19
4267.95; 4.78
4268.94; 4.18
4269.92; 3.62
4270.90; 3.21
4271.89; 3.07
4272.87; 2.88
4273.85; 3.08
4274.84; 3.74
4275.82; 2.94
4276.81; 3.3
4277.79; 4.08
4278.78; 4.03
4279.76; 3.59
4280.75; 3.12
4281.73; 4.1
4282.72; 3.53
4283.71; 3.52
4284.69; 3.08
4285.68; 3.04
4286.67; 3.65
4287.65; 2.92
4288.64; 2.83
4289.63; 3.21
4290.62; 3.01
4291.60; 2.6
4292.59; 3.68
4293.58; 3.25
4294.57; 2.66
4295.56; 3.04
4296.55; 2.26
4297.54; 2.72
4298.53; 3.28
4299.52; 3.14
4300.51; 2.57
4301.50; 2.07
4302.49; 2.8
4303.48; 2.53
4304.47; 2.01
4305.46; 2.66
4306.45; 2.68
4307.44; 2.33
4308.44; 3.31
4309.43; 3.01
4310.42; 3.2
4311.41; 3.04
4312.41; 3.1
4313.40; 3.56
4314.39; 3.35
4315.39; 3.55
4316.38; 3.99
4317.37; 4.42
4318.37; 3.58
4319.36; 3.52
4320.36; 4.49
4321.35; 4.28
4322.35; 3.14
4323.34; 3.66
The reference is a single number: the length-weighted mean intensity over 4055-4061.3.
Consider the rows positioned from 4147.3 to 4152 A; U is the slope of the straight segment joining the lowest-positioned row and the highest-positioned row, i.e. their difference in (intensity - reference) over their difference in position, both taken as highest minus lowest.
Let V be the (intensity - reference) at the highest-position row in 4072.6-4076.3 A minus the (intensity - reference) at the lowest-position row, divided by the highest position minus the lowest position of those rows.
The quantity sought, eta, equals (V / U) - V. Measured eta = 0.24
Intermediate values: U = -0.24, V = -0.05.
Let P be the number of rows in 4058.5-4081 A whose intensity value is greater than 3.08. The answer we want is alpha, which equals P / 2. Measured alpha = 7.0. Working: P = 14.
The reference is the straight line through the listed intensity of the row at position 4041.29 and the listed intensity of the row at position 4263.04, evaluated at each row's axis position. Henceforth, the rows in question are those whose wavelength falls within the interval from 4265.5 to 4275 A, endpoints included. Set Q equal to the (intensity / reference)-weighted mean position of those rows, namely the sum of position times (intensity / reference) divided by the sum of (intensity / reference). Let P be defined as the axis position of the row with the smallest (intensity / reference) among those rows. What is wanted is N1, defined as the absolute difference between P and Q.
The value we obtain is 2.8 A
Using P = 4272.87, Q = 4270.1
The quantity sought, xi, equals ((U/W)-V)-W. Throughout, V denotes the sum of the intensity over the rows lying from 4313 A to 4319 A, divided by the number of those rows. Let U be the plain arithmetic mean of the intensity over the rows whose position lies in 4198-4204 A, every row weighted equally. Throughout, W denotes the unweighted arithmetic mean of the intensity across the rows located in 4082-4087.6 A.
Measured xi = -6.2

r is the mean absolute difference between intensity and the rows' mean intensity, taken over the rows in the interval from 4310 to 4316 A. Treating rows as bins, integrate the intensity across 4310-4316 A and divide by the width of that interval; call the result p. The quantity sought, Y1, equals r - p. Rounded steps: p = 3.31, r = 0.19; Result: -3.13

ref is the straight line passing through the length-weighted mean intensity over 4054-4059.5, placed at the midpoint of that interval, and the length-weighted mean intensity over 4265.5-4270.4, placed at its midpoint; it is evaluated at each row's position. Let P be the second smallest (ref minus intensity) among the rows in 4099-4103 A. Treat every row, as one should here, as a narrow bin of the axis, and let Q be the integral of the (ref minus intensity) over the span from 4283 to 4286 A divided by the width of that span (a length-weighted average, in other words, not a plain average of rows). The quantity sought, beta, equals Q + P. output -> 1.8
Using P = 0.93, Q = 0.86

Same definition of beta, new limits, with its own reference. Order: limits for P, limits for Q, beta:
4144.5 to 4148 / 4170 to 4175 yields 1.4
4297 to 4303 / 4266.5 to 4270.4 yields 1.1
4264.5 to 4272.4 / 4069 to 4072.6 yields -0.1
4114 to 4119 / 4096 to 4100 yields 0.7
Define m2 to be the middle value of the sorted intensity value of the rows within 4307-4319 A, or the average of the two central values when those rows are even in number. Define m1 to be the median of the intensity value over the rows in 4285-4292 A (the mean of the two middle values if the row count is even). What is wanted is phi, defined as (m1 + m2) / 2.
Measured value 3.17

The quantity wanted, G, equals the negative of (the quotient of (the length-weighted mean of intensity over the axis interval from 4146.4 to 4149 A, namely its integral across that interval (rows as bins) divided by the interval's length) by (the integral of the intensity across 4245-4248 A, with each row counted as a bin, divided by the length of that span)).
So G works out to -0.95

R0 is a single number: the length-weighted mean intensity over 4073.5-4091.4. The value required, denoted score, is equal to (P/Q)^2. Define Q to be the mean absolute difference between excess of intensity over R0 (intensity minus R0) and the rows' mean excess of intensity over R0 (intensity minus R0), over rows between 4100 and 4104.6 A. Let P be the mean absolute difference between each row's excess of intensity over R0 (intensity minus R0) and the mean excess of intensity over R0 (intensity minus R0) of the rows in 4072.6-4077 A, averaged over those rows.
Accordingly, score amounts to 0.5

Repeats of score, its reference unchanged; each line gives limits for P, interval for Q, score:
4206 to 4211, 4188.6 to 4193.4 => 10.4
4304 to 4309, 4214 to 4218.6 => 0.8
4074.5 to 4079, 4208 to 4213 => 0.1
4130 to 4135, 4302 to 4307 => 2.3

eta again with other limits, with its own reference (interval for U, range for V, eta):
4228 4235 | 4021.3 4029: -2.64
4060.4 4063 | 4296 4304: 0.11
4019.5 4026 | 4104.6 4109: 1.95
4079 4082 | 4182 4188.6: 3.41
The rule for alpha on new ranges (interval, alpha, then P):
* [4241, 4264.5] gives 11.0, 22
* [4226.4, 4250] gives 9.0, 18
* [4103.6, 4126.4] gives 7.0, 14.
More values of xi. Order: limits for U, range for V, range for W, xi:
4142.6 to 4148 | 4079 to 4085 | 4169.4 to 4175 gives -5.3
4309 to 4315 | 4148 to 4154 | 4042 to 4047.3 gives -5.2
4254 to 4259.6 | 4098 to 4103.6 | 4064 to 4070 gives -4.6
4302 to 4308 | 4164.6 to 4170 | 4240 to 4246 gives -6.2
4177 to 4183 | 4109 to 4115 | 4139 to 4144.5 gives -5.8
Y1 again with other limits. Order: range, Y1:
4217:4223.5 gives -2.74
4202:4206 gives -2.82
